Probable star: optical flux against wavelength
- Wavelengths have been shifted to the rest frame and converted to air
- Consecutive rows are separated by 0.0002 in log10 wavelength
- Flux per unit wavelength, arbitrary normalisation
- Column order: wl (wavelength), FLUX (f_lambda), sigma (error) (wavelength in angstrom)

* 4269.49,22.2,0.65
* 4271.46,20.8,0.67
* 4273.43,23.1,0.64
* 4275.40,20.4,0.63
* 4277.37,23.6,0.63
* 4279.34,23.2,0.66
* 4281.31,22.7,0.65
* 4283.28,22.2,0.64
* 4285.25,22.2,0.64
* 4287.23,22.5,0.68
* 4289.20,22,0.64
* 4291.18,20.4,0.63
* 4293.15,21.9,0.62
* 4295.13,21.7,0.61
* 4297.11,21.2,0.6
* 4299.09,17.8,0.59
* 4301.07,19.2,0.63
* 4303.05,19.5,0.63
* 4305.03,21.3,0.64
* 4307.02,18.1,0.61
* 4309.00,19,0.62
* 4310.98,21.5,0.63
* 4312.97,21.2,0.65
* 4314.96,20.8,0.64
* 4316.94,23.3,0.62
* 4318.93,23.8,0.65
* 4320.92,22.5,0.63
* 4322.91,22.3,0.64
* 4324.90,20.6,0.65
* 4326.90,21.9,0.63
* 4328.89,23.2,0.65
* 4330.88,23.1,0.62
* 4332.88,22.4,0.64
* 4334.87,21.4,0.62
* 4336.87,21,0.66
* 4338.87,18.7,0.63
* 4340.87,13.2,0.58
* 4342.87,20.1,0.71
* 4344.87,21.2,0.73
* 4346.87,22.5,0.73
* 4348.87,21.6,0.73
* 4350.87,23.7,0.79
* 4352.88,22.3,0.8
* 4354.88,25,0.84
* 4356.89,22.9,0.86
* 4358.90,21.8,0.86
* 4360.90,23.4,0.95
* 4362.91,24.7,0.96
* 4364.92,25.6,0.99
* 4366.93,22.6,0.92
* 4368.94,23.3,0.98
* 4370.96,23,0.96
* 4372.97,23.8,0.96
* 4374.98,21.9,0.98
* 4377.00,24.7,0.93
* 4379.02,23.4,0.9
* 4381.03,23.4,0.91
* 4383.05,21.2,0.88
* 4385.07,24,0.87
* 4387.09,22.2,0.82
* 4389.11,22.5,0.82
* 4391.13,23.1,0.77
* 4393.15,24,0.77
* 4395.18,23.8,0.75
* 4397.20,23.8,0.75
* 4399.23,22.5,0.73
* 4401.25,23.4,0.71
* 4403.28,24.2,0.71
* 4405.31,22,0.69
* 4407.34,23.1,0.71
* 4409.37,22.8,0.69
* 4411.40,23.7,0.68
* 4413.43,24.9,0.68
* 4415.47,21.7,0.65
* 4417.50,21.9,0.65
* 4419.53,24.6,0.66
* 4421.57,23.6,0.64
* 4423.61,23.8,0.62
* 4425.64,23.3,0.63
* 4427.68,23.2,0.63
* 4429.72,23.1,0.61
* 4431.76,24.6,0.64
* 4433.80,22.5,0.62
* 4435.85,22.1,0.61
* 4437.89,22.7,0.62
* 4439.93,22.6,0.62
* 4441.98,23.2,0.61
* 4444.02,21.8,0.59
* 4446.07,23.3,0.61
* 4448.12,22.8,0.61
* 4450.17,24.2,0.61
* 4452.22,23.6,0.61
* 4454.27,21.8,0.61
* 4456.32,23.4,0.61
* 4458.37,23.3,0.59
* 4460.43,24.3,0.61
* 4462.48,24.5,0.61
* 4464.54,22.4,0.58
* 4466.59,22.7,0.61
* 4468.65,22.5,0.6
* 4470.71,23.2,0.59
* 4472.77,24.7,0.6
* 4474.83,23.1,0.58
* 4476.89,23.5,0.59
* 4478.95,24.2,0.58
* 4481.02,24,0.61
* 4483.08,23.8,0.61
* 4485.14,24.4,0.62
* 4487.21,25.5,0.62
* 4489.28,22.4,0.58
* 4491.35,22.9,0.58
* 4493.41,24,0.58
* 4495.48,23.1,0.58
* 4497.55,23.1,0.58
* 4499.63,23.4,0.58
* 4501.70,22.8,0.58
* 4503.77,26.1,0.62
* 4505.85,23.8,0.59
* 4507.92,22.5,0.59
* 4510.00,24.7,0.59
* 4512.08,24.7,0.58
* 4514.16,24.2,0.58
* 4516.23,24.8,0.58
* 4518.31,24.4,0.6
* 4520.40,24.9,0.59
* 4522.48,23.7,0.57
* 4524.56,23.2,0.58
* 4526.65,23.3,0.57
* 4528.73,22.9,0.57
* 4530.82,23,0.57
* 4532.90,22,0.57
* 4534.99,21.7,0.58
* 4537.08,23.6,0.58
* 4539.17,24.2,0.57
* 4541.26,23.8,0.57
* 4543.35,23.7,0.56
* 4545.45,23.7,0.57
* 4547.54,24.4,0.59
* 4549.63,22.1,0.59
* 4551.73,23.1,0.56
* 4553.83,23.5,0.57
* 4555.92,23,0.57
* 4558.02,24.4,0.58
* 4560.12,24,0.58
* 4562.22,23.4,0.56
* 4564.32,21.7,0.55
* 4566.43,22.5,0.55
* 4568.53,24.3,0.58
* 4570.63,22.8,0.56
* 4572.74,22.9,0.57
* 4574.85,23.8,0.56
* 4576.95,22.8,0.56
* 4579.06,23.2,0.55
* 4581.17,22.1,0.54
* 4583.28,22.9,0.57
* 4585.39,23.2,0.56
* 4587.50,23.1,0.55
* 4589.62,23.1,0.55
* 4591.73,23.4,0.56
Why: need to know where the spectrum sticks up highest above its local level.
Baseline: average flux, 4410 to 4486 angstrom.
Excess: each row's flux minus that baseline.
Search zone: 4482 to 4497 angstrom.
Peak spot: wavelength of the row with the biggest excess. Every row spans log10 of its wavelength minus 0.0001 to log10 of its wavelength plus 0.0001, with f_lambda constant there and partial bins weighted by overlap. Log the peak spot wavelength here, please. 4487.21 angstrom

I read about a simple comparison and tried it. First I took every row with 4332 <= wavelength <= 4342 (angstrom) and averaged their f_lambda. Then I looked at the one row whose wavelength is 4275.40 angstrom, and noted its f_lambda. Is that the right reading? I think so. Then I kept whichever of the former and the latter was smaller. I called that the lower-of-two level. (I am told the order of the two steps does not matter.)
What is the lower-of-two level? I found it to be 19.3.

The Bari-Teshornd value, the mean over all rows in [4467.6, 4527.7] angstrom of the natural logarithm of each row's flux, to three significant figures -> 3.17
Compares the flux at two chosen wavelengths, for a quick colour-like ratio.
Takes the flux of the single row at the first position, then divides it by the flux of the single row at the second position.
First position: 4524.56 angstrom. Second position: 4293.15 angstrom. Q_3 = 1.06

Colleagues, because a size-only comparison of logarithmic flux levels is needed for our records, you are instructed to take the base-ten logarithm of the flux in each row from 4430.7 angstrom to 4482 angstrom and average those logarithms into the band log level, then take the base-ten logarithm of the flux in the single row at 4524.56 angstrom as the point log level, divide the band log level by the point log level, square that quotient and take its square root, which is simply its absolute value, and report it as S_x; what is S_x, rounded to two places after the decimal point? 1.00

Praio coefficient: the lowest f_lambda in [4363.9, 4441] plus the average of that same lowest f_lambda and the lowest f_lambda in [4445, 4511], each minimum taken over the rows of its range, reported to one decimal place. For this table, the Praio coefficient 42.7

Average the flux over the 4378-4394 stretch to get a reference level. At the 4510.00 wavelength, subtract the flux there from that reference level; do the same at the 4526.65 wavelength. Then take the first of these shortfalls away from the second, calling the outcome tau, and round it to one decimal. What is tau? 1.4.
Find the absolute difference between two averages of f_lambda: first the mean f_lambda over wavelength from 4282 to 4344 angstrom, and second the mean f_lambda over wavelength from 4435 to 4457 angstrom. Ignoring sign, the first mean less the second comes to 1.9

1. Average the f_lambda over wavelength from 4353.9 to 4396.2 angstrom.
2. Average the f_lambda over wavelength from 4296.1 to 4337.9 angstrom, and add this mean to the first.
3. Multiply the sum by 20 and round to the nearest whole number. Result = 891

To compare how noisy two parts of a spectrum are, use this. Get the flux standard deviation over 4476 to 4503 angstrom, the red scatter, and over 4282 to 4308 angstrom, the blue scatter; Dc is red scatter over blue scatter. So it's 0.51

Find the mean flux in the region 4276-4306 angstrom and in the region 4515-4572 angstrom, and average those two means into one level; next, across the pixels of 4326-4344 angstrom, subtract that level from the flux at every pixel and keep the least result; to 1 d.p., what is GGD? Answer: -9.2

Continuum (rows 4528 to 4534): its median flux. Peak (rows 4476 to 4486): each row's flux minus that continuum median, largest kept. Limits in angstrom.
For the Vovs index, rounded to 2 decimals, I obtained 1.50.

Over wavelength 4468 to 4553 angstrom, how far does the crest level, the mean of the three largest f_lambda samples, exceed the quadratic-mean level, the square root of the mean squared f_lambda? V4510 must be 1.84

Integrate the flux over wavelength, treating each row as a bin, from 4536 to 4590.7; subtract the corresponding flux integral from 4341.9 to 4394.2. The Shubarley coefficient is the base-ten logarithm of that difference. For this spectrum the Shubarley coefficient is 1.8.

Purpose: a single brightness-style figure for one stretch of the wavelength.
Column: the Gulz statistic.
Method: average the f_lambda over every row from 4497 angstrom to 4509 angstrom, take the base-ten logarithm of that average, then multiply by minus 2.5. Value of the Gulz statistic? -3.43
